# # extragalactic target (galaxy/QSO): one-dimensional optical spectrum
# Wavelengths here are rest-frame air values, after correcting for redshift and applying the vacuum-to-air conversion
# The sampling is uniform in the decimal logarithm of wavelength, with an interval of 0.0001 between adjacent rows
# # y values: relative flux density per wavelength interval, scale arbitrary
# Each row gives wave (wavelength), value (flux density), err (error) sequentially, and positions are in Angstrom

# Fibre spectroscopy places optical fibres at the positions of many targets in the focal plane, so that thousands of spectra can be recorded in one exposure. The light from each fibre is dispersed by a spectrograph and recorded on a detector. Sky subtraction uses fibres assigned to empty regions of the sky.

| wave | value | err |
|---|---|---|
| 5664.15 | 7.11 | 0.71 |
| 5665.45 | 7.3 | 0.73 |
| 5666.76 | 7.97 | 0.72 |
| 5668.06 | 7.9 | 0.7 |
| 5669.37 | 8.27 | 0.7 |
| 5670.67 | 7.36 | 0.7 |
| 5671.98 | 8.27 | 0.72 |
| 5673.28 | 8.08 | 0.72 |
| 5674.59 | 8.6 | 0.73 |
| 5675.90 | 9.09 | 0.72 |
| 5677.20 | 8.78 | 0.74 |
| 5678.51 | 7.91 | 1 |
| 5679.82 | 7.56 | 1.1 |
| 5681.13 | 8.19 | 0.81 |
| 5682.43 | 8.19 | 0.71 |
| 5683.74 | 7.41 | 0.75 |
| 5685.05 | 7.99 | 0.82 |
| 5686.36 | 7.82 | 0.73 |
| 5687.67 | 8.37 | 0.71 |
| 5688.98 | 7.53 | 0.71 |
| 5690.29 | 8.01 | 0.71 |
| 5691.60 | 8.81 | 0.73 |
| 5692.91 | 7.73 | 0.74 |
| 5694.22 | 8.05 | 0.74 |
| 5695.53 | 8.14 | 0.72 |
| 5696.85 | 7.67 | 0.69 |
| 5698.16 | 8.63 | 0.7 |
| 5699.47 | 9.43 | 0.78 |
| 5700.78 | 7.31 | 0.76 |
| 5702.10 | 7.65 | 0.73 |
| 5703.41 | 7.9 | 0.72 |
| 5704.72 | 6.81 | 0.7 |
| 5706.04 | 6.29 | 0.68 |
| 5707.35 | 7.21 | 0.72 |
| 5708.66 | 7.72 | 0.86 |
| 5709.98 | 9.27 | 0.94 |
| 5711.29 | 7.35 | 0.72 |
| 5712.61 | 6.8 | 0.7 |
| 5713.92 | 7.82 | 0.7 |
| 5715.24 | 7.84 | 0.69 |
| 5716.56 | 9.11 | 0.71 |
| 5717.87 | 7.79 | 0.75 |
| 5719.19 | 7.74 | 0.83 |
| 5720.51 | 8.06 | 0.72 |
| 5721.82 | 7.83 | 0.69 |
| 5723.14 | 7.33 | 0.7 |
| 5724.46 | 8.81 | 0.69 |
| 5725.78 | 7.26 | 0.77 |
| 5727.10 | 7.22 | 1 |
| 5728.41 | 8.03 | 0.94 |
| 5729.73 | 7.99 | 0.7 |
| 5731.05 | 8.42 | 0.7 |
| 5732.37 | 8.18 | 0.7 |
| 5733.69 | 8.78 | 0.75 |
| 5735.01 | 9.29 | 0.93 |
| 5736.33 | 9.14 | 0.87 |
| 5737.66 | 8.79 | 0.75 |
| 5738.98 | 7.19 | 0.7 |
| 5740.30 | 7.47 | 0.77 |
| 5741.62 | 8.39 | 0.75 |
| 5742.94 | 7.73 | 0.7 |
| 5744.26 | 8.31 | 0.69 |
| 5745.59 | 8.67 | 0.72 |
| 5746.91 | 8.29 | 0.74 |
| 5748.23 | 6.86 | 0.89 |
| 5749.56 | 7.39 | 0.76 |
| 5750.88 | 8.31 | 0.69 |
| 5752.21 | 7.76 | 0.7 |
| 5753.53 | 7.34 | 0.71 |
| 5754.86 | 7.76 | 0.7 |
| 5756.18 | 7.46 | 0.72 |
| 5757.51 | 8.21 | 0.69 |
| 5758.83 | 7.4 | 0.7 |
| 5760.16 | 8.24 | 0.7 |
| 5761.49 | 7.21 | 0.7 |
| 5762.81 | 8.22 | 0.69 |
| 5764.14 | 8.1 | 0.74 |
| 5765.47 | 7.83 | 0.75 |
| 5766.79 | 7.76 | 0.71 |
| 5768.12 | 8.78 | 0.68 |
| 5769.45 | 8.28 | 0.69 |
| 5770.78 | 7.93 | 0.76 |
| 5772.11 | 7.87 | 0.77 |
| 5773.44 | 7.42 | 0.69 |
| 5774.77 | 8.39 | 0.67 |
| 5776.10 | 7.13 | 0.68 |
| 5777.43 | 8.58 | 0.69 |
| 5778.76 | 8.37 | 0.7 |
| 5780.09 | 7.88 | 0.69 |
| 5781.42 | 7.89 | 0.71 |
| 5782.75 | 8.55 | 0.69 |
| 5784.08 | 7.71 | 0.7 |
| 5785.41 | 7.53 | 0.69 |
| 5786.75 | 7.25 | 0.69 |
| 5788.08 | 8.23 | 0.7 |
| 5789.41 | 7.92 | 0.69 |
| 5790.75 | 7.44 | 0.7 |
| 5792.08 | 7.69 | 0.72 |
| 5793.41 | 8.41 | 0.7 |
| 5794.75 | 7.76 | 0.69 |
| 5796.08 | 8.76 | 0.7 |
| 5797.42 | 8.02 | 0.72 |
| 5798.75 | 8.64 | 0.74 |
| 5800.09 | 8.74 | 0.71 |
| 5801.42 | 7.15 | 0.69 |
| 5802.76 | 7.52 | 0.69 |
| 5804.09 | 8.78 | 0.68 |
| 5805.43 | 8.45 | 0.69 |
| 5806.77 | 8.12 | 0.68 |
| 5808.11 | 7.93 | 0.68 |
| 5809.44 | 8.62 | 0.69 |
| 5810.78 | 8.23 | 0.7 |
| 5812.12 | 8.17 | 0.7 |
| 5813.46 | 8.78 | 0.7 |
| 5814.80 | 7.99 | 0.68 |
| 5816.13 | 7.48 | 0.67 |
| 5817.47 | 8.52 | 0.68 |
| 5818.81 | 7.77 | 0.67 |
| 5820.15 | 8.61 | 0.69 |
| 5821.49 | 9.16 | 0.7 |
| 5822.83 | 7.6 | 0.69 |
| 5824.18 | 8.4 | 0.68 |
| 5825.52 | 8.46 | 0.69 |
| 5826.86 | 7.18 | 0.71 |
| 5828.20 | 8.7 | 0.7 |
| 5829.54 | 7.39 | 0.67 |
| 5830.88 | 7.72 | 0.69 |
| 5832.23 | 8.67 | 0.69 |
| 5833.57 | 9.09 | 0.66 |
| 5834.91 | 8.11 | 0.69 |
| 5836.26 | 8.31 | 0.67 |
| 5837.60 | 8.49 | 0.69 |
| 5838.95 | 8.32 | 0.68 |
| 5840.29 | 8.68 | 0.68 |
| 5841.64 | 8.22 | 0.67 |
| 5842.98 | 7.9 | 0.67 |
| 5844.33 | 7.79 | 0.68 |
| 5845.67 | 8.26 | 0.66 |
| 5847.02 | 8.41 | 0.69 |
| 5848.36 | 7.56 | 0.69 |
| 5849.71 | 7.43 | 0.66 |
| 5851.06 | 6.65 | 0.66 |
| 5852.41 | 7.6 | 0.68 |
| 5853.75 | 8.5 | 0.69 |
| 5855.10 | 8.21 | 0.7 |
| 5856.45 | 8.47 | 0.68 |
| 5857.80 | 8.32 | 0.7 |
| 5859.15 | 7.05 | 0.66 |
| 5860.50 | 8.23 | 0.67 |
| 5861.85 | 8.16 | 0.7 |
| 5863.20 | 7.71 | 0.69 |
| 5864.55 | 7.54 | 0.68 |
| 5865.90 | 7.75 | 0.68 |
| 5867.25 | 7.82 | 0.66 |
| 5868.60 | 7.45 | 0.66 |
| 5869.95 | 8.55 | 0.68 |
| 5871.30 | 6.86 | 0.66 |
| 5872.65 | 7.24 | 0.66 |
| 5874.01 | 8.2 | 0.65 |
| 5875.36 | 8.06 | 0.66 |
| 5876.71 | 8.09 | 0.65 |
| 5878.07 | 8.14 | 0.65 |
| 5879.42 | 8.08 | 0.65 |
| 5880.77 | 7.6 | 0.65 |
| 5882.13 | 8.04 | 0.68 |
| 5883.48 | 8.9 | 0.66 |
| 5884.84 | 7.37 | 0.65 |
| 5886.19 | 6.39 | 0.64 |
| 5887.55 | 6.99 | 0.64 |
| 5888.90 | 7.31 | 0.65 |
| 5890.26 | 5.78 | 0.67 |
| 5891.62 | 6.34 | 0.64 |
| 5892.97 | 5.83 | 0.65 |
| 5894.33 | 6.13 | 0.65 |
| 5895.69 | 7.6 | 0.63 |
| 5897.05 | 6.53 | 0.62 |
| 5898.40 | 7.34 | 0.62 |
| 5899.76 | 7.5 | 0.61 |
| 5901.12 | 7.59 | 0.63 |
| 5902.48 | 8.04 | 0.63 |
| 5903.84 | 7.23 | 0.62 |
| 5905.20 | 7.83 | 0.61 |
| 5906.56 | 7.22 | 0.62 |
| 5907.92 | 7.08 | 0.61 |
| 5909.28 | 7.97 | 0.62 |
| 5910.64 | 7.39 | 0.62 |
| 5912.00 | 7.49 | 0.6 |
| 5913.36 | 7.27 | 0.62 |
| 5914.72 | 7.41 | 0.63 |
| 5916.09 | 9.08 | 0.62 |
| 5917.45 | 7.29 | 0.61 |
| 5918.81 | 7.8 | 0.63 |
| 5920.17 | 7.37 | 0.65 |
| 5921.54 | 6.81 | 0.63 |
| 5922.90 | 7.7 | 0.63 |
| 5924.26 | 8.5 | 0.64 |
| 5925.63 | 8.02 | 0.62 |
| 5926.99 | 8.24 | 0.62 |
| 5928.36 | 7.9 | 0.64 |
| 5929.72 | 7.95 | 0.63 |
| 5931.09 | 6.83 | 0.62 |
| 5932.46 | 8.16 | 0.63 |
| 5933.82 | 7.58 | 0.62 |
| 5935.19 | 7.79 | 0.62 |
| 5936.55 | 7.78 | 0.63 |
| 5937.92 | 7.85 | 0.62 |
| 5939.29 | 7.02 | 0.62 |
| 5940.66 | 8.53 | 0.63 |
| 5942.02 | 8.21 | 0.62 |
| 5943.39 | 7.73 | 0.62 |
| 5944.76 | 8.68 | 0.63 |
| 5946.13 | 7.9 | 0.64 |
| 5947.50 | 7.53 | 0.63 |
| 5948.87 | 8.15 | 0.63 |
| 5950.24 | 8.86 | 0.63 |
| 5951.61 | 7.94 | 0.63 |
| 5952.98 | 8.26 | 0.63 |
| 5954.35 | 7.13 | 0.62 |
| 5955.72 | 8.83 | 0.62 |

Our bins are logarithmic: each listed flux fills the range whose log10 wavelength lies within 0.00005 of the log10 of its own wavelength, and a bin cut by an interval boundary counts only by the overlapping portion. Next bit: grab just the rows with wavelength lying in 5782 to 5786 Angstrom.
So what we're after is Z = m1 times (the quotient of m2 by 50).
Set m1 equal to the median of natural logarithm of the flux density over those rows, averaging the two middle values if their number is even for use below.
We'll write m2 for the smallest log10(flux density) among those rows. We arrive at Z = 0.0358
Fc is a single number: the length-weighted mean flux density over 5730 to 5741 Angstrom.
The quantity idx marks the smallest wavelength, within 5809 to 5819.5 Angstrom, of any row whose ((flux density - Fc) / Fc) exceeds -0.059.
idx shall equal 5809.44 Angstrom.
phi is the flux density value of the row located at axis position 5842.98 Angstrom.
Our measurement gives 7.9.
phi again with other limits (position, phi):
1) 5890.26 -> 5.78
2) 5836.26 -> 8.31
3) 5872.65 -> 7.24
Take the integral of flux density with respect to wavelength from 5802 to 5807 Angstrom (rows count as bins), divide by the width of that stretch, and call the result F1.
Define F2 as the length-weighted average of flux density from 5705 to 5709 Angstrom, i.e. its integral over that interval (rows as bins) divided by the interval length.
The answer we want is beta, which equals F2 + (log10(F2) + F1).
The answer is 16.0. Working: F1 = 8.2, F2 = 7.00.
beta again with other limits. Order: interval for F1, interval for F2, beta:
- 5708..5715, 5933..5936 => 16.4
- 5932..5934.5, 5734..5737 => 18.0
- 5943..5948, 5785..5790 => 16.6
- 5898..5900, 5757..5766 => 16.2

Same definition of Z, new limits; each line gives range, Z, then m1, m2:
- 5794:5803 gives 0.0356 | 2.08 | 0.85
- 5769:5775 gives 0.0360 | 2.07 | 0.87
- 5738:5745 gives 0.0350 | 2.05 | 0.86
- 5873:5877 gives 0.0379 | 2.09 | 0.91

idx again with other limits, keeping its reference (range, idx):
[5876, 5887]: 5876.71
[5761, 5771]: 5762.81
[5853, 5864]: 5853.75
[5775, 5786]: 5777.43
